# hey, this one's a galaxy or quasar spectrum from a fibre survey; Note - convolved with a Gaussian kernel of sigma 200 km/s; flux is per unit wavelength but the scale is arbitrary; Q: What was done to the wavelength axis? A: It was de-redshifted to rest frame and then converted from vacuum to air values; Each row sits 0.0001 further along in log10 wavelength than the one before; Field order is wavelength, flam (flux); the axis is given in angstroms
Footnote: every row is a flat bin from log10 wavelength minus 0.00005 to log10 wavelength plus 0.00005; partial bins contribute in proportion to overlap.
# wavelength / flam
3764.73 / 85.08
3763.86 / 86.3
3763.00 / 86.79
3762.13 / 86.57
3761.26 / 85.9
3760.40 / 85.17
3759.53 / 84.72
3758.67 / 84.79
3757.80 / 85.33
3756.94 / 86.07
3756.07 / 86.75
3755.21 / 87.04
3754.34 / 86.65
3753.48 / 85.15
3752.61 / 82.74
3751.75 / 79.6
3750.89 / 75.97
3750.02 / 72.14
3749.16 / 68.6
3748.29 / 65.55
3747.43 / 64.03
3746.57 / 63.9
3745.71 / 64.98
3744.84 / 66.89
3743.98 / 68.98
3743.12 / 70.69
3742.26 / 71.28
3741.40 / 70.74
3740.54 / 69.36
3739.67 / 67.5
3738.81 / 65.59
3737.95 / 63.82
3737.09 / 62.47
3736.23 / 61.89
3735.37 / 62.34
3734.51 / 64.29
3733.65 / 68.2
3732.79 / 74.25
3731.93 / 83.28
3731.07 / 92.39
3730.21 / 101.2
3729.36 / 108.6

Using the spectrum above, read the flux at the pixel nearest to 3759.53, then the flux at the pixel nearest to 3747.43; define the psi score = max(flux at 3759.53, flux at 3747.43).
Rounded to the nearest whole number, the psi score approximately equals 85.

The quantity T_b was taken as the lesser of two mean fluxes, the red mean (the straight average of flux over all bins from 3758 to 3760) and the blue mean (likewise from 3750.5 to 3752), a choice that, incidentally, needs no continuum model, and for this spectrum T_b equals 77.8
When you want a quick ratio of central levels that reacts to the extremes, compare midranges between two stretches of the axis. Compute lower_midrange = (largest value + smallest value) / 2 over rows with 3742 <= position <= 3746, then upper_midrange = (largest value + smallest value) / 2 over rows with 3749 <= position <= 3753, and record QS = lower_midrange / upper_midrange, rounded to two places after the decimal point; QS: 0.90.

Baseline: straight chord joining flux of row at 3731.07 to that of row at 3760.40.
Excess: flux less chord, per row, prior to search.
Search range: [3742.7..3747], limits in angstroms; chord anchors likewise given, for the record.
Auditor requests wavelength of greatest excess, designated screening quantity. 3743.12 angstroms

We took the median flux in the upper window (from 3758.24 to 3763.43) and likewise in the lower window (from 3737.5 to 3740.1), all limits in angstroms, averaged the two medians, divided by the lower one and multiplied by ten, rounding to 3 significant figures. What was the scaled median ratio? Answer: 11.5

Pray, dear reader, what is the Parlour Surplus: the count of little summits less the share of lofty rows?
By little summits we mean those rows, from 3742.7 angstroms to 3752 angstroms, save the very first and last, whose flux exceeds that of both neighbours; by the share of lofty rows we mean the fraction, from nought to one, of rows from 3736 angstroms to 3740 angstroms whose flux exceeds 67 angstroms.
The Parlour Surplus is -0.2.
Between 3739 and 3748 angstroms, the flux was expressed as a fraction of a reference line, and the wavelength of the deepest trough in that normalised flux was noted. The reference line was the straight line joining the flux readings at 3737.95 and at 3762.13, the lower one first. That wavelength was 3747.43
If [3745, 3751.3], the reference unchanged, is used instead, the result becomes 3747.43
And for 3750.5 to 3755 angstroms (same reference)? 3750.89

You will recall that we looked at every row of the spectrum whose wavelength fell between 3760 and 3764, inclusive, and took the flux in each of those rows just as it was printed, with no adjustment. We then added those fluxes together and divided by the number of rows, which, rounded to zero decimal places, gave 86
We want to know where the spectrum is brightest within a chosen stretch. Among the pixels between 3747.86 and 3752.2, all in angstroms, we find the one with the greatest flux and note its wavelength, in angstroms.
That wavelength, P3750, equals 3751.75 angstroms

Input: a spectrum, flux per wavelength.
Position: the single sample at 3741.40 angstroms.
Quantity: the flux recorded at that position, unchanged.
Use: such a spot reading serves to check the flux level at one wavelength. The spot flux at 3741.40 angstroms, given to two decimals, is 70.74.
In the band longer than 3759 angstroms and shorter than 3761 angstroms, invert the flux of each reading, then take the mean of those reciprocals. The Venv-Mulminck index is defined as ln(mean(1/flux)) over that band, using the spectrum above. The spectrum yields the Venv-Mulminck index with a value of -4.44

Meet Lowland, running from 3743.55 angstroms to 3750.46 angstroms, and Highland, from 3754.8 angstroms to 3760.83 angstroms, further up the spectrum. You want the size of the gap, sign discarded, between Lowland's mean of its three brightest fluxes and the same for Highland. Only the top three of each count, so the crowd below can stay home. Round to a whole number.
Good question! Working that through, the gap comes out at 17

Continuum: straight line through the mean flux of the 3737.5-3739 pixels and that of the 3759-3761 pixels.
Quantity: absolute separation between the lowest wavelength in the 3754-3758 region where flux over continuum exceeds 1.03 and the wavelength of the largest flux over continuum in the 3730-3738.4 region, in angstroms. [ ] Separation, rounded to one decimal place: 24.1 angstroms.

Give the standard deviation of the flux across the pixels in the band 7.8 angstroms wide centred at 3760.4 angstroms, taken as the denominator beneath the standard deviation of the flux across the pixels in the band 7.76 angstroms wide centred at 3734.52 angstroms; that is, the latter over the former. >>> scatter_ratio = 14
